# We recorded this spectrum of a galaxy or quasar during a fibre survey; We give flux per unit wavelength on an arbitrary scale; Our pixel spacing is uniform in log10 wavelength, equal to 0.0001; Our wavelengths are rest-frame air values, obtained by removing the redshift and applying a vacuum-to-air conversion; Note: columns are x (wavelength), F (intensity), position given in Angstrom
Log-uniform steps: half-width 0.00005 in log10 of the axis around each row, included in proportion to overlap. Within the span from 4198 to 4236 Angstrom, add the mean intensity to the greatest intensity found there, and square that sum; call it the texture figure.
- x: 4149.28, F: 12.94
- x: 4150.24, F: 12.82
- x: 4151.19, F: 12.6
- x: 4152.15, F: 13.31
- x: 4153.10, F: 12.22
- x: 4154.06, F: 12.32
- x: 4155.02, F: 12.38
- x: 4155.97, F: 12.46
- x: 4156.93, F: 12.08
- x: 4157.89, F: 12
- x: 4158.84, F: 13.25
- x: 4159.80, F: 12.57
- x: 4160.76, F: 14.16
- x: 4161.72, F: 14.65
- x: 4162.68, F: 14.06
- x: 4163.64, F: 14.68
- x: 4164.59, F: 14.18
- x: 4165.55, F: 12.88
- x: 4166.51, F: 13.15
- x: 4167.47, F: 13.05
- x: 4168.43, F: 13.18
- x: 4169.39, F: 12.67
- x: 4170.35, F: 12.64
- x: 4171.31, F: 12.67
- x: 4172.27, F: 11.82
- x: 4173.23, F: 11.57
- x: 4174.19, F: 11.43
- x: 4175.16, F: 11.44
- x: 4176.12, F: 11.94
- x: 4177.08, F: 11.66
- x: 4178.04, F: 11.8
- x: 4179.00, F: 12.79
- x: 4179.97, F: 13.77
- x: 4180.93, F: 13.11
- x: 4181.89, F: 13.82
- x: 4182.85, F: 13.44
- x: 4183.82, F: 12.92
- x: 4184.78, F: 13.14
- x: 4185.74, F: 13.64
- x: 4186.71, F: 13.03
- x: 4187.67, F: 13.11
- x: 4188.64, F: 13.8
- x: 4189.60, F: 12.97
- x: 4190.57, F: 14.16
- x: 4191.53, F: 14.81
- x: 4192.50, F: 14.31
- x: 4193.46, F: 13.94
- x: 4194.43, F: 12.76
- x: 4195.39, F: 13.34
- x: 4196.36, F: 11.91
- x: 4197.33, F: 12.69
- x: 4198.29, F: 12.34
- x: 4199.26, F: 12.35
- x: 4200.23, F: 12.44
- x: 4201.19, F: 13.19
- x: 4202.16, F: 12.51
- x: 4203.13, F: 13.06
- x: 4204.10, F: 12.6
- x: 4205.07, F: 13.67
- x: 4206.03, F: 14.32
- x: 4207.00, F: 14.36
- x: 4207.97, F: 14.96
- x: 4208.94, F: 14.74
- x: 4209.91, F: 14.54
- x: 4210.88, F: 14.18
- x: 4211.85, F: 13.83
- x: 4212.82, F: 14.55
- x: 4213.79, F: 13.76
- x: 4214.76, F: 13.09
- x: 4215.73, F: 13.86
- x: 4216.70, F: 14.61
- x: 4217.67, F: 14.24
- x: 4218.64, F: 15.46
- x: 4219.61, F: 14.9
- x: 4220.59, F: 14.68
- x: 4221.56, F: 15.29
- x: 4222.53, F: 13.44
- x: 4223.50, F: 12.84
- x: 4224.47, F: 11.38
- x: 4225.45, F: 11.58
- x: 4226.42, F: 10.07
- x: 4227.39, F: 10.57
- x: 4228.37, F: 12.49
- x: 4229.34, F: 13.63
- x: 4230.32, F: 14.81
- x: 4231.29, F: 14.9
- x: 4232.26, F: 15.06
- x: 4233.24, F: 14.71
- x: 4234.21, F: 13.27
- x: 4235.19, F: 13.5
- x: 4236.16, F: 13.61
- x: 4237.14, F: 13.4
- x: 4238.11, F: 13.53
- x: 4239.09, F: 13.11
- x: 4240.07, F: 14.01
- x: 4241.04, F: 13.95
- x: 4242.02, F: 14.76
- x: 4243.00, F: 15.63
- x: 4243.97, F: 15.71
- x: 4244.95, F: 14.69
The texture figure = 844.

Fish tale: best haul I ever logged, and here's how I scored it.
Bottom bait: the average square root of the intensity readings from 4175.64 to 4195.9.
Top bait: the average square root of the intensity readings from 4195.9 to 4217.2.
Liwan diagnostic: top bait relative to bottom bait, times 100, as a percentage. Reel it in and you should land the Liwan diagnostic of 101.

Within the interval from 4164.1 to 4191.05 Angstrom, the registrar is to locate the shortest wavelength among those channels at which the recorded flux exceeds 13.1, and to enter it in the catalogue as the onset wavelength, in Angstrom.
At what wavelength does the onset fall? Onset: 4164.59 Angstrom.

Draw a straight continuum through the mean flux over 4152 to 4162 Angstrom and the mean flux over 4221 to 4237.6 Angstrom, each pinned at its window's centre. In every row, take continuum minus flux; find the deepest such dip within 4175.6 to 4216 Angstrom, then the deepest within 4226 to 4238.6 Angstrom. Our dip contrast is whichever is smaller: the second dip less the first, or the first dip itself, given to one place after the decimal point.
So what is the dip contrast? 1.3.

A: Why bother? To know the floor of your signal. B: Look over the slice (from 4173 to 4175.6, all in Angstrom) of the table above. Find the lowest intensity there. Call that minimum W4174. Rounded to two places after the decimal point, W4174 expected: 11.43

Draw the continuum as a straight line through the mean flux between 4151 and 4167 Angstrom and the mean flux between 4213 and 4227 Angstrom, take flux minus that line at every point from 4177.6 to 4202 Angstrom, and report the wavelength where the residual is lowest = 4196.36 Angstrom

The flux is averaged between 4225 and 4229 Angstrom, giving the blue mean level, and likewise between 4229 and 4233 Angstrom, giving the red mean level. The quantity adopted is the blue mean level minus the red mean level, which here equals -3.4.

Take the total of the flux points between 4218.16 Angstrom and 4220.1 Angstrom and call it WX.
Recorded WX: 30.4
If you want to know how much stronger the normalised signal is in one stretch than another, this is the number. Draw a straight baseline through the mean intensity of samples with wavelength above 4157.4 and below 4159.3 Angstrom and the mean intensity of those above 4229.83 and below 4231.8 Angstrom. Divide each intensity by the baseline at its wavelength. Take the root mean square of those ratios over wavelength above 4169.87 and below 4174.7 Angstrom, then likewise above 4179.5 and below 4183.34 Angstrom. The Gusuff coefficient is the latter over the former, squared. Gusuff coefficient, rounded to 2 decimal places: 1.21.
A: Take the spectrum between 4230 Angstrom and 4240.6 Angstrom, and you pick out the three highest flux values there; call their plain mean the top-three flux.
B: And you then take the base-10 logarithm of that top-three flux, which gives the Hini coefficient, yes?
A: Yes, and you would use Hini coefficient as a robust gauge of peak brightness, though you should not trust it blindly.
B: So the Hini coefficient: 1.17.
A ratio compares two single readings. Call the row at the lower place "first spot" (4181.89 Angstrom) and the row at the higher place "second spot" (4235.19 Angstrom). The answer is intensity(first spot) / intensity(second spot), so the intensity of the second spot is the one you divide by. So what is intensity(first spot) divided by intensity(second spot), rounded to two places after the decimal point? 1.02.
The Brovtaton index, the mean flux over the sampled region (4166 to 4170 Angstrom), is 13.0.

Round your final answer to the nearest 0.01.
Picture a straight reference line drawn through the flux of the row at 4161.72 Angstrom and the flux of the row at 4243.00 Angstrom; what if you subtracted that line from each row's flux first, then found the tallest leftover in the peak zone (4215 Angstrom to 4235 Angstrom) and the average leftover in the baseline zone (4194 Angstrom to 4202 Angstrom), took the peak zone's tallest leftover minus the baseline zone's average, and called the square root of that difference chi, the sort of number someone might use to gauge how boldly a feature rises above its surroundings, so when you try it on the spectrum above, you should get 1.61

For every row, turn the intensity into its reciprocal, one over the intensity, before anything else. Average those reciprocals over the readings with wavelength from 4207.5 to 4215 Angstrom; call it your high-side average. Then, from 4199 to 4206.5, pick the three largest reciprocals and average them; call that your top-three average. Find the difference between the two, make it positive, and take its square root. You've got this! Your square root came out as 0.10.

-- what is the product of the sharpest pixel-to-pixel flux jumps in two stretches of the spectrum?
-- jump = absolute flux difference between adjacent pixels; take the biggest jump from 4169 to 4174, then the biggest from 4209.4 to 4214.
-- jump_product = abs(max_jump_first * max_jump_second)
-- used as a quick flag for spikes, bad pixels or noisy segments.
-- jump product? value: 0.7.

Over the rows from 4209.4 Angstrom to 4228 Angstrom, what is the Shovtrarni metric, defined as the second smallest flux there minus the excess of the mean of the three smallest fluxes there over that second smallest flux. 10.5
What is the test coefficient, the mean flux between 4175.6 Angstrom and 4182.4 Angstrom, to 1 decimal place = 12.7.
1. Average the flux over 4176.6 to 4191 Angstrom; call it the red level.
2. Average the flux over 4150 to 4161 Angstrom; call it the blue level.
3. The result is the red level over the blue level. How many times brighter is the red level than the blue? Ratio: 1.04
